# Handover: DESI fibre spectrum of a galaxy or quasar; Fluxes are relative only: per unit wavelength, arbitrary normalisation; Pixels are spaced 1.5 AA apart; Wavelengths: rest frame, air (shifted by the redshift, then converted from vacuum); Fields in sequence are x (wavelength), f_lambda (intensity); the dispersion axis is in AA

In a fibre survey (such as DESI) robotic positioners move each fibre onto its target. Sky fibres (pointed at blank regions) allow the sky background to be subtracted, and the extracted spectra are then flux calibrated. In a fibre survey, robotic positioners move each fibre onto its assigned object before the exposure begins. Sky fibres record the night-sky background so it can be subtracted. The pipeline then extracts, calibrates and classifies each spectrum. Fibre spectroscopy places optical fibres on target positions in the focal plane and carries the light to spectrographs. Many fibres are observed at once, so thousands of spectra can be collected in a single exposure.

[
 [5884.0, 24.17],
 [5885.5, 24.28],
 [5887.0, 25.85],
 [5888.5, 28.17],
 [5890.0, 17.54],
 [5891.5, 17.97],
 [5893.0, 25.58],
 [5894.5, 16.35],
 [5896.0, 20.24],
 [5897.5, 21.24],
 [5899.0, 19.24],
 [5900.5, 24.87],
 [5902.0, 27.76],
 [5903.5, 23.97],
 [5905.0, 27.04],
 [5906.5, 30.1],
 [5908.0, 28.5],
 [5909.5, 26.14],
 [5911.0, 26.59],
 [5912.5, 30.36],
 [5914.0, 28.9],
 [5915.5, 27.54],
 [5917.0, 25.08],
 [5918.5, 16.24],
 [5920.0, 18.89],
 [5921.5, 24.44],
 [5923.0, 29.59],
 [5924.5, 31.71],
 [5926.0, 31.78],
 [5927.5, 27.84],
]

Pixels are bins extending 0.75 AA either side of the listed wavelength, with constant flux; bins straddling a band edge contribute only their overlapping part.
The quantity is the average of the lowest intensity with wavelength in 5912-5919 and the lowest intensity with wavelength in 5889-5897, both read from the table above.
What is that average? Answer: 16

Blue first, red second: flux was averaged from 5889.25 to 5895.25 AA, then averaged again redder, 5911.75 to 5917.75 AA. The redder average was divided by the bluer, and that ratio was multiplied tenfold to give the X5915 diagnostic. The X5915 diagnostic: 14.4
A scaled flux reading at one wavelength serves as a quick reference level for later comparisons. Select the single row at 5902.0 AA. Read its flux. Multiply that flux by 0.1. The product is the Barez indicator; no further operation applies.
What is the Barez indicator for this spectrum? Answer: 2.8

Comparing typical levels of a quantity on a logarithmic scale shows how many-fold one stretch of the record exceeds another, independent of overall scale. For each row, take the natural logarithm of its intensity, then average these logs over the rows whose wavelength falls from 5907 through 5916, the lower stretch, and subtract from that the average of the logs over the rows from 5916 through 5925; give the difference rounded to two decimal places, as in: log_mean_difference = 0.17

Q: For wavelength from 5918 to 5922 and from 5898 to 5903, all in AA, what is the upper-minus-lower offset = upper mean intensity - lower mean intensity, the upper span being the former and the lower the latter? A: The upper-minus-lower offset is -4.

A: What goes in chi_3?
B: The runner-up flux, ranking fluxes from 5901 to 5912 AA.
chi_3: 28.5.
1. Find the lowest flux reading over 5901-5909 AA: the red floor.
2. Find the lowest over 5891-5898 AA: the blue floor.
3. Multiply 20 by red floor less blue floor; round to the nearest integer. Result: 152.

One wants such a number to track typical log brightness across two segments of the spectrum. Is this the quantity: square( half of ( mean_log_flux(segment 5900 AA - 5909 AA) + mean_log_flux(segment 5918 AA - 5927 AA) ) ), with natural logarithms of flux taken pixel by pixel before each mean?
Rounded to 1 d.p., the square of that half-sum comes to 10.6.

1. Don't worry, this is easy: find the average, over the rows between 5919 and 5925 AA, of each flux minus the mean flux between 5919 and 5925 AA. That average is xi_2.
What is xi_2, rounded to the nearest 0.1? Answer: 0.0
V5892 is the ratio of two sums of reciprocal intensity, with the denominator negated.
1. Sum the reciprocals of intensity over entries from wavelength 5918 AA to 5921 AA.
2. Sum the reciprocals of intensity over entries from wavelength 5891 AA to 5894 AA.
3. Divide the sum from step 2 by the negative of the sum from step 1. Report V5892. -0.8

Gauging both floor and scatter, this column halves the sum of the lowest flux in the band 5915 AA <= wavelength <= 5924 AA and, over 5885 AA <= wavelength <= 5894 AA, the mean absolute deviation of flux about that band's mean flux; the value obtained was 9.9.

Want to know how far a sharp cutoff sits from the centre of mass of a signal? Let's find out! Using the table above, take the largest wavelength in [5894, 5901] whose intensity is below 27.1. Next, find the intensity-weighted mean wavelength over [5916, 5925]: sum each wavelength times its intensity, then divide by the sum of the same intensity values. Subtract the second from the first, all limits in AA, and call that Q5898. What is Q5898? -20.7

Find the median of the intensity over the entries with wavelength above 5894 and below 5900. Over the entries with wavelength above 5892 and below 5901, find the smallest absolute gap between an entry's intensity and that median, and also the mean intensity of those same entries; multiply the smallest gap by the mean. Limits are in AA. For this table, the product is 11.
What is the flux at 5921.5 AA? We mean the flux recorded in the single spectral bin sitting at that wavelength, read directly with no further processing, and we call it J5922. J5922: 24.44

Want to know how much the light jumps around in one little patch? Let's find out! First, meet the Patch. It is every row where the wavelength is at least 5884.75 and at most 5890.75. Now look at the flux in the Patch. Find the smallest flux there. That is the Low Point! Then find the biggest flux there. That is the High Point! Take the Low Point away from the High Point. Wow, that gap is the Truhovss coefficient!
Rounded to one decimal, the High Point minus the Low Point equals 10.6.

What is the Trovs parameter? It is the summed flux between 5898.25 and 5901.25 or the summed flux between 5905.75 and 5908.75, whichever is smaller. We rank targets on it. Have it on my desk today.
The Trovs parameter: 44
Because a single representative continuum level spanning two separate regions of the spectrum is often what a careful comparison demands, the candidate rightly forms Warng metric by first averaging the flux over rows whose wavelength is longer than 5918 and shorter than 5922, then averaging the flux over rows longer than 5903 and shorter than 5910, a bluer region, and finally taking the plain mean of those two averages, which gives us 23.5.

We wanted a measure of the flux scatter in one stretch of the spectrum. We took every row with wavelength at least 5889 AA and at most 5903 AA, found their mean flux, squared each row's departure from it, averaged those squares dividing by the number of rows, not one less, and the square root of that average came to 3.8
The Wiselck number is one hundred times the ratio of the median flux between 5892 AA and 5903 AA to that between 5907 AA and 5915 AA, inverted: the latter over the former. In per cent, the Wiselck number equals 134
